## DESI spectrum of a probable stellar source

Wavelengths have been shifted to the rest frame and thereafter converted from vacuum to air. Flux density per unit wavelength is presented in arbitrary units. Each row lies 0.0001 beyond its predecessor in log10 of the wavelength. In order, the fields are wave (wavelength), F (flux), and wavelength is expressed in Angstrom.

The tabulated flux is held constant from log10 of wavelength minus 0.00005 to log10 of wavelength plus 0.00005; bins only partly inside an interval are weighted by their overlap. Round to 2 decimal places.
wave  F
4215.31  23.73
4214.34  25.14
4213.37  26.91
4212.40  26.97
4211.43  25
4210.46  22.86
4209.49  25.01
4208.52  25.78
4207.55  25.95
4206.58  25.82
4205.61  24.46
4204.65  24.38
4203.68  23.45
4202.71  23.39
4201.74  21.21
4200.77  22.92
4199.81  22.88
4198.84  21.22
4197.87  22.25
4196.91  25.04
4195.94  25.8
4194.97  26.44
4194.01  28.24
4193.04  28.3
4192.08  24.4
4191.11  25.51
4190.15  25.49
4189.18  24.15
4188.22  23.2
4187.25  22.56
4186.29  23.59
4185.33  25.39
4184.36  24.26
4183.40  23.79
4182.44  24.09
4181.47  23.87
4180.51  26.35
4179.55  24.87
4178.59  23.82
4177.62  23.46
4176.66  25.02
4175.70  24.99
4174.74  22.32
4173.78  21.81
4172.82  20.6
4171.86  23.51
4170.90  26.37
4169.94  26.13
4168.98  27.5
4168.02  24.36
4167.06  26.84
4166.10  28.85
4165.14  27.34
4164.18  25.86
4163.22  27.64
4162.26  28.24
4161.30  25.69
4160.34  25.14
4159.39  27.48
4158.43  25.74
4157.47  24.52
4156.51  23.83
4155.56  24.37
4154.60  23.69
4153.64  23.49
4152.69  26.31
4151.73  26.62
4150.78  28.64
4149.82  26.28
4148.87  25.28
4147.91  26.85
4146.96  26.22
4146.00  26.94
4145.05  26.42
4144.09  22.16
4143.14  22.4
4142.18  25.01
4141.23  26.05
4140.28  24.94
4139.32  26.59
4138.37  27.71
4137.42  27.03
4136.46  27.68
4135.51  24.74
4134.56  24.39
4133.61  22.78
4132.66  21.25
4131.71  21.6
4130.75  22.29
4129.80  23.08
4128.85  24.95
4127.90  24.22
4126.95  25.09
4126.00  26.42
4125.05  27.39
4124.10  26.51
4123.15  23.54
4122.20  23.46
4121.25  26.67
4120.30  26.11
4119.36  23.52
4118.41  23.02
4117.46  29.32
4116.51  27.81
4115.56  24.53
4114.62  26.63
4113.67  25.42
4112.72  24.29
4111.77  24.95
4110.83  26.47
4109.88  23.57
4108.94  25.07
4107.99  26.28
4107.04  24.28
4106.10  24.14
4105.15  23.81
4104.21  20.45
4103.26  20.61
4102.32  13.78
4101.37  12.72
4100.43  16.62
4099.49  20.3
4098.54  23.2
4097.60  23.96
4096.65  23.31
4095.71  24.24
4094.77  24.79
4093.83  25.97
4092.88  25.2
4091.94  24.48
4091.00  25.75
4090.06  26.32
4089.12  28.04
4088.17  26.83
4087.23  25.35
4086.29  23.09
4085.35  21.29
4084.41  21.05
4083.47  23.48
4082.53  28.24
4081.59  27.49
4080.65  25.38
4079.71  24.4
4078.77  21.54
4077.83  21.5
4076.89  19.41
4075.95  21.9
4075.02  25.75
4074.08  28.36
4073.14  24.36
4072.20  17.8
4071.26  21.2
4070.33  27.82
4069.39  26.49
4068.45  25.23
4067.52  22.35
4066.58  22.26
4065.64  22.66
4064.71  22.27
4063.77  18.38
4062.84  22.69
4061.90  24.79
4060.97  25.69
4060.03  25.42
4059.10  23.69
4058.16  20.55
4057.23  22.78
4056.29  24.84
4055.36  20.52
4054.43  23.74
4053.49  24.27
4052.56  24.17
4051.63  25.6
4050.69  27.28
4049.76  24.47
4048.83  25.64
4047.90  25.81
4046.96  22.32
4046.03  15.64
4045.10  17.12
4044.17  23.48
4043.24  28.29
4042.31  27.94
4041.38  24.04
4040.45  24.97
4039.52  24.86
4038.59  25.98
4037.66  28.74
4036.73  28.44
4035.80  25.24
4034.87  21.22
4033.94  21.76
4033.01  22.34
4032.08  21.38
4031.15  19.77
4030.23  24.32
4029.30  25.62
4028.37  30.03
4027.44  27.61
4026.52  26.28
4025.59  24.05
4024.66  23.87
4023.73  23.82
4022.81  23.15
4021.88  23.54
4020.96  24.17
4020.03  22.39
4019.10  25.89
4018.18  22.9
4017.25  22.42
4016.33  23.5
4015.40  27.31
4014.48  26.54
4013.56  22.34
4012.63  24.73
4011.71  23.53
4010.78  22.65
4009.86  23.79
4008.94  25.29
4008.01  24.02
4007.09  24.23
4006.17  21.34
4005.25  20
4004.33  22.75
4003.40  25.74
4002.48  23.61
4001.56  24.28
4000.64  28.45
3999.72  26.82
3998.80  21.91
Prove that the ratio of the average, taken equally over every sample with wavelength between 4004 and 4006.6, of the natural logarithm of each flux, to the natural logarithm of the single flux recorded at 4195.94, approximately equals 0.94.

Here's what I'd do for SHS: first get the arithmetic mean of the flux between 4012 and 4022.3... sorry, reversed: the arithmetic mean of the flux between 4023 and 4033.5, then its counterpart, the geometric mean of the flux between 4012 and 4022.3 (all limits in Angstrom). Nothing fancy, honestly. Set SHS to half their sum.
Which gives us 24.3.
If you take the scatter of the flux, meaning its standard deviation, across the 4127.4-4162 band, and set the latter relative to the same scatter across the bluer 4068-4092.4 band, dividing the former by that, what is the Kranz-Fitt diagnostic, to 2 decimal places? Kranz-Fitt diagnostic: 0.65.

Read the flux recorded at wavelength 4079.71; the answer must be 24.4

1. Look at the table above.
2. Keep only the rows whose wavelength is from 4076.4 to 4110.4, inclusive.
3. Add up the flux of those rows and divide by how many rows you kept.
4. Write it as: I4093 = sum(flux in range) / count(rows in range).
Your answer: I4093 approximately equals 23.2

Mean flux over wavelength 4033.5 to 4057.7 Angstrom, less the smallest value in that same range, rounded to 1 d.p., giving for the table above 8.6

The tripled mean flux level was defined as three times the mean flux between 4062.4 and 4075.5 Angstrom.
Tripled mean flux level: 70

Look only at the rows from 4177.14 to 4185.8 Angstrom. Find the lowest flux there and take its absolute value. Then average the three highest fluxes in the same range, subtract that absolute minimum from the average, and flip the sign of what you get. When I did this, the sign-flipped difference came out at -2.1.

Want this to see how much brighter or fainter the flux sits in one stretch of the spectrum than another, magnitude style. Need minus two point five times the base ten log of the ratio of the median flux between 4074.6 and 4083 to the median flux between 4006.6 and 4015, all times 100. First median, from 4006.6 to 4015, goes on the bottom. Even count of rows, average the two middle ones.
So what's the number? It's -2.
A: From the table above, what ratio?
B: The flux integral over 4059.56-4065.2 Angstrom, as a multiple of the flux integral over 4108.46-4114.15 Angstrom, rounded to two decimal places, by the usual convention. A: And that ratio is 0.92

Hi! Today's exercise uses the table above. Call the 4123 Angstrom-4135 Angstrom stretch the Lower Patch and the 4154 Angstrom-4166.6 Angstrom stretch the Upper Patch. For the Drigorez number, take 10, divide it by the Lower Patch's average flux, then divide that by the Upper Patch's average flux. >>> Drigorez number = 0.0159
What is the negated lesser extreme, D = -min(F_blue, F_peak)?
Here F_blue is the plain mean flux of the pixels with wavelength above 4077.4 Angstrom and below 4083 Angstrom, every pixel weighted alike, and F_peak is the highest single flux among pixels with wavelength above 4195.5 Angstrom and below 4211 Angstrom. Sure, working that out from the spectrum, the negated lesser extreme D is -24.8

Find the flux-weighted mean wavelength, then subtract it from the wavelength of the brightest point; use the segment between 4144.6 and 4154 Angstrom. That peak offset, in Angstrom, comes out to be 1.5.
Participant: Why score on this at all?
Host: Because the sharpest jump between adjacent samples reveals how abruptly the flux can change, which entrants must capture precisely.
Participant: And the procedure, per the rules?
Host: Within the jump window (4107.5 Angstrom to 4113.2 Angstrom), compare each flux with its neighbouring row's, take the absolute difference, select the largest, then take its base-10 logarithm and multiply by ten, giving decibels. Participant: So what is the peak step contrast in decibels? 4.6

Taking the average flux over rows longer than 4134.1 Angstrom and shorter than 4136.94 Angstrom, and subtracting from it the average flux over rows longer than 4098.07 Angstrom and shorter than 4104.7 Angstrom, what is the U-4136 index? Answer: 7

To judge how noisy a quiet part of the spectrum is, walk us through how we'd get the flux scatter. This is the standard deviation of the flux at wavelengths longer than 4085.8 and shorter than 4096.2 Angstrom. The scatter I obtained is 1.3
